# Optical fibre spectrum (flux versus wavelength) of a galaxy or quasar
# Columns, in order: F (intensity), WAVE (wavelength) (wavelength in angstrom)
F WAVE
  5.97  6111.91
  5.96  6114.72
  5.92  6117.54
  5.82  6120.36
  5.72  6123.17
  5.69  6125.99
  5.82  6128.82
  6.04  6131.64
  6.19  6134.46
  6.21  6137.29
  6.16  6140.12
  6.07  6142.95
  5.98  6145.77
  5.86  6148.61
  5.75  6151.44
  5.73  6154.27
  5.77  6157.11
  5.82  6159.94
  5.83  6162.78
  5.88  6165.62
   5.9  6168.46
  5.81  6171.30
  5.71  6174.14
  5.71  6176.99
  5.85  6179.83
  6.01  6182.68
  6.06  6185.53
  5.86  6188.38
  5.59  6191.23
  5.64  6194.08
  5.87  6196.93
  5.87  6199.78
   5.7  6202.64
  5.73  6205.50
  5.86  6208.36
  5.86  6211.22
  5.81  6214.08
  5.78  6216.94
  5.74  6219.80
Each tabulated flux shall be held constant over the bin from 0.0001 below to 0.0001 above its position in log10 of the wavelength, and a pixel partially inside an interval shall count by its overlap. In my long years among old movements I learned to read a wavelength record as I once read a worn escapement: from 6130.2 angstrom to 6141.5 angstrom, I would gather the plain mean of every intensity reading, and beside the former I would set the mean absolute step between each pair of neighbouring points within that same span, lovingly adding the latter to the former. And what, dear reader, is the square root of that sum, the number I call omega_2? 2.49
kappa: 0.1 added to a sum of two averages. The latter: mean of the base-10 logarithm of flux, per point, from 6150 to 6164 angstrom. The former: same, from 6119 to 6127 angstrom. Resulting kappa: 1.62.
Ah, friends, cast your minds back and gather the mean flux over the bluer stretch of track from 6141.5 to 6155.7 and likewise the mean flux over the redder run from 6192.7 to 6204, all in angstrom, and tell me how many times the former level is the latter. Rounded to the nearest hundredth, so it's 1.02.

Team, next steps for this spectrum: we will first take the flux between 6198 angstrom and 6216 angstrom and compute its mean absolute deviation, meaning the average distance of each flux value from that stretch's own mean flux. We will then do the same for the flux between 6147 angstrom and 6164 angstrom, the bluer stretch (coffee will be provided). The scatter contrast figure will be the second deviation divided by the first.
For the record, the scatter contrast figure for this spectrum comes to 0.72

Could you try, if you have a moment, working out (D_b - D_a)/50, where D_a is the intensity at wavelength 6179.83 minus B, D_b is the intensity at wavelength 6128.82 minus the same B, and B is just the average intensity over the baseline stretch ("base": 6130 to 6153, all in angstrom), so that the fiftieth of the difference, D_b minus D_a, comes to -0.0006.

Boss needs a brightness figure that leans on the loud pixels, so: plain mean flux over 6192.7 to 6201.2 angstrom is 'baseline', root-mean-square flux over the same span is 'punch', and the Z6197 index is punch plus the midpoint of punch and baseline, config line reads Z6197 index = 11.6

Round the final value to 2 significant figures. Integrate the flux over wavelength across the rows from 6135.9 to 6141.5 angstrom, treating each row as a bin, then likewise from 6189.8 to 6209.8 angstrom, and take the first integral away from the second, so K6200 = 80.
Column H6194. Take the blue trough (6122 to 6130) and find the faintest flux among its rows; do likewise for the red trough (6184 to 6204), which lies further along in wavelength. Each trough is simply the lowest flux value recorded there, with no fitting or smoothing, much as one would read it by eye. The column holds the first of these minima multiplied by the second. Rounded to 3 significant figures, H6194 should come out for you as 31.8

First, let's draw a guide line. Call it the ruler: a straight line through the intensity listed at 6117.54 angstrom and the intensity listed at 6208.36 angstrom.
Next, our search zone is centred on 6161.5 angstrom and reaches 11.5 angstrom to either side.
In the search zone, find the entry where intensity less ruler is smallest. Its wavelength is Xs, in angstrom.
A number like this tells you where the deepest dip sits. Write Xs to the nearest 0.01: 6154.27 angstrom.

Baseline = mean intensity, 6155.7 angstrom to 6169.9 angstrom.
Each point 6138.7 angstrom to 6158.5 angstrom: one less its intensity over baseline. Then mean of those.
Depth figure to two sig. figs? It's -0.011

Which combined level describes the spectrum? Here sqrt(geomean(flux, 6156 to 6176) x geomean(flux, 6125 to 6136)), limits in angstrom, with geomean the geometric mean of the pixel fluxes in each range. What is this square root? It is 5.87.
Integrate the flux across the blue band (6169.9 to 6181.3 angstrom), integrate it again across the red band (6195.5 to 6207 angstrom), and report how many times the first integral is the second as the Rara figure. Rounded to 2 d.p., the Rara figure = 0.99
